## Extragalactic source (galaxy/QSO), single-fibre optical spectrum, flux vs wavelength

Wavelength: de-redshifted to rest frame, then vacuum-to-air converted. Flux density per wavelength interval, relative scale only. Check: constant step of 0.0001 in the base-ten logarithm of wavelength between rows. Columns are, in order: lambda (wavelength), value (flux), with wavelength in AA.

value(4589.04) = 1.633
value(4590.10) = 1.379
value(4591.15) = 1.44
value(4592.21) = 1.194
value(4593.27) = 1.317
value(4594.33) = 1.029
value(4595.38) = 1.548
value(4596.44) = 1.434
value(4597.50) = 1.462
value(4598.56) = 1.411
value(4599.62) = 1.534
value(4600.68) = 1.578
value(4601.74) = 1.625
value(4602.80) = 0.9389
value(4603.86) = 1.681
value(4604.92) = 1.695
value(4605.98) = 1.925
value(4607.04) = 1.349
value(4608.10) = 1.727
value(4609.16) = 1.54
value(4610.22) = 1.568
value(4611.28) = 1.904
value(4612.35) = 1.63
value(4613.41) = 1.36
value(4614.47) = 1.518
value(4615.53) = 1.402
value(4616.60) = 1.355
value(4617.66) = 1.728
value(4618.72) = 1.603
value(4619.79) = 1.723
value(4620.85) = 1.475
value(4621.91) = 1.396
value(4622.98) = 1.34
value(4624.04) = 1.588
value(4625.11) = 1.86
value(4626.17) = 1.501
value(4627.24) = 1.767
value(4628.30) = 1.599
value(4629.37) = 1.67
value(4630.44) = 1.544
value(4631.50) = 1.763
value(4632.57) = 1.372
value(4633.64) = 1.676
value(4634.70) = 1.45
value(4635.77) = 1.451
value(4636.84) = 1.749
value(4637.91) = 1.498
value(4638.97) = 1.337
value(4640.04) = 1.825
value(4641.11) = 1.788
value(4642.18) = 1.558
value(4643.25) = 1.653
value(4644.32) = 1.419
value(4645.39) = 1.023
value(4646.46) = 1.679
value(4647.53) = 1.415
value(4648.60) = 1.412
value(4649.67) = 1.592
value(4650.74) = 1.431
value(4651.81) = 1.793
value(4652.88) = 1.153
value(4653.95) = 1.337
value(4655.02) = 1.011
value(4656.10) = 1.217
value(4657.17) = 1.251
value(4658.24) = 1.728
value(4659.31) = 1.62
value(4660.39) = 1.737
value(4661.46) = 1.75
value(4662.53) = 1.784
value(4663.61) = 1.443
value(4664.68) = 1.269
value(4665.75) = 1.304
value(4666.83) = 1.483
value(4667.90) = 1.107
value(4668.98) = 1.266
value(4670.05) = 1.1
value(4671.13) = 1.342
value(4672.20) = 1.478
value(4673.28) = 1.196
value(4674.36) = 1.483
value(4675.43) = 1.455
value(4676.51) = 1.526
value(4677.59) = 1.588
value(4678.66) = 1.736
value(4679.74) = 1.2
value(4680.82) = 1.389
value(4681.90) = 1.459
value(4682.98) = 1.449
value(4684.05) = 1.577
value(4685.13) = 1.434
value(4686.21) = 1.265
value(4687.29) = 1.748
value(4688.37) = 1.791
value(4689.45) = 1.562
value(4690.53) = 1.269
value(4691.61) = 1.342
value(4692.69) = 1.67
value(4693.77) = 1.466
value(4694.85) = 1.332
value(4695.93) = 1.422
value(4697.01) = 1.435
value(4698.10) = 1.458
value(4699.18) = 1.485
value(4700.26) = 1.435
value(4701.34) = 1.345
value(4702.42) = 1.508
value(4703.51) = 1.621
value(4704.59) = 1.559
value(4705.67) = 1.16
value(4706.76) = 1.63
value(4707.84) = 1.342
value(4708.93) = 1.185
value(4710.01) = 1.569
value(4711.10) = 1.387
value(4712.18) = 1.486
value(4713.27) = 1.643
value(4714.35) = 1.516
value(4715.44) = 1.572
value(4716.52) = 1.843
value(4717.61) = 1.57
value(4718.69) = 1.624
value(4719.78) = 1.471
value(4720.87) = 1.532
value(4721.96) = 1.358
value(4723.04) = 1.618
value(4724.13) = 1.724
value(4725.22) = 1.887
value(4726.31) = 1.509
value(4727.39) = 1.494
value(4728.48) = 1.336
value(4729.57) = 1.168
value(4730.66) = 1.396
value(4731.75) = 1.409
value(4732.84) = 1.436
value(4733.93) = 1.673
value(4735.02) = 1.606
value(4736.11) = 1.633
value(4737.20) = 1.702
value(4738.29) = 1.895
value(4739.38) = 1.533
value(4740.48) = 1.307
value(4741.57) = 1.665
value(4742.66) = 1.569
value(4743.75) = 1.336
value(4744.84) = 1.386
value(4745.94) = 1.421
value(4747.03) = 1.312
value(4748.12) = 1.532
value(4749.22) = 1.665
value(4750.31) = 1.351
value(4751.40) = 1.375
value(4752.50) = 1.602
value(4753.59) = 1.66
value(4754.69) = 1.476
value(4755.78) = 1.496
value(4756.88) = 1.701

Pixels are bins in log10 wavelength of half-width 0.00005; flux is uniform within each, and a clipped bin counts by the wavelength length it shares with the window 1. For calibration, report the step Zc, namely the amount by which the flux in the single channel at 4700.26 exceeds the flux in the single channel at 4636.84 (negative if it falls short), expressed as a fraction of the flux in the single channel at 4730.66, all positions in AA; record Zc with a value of -0.22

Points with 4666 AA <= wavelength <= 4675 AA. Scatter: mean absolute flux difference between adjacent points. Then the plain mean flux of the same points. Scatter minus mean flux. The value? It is -1.07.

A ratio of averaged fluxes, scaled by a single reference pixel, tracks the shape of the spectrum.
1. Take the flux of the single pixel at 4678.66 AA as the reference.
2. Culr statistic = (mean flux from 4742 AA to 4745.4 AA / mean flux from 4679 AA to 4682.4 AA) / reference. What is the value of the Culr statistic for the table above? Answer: 0.61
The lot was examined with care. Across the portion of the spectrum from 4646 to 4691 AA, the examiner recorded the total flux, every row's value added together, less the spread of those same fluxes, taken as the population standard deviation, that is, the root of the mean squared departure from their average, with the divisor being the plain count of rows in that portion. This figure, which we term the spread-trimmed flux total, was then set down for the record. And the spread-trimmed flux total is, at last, 61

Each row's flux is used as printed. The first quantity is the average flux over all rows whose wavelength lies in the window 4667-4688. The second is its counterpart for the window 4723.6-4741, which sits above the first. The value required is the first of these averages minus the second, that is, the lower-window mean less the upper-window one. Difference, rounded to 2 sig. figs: -0.13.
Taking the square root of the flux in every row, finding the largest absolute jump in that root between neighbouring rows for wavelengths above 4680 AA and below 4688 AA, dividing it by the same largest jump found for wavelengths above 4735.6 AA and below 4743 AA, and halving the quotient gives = 0.7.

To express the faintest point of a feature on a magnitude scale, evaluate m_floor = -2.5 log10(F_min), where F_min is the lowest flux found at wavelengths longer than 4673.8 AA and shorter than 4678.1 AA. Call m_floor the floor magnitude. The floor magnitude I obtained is -0.41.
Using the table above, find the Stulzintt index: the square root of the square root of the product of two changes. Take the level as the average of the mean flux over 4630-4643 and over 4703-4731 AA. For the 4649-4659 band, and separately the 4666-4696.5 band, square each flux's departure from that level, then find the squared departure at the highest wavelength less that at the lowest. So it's 0.14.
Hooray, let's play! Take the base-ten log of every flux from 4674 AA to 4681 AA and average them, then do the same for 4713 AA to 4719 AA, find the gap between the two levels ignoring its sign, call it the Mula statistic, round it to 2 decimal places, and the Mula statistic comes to 0.04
